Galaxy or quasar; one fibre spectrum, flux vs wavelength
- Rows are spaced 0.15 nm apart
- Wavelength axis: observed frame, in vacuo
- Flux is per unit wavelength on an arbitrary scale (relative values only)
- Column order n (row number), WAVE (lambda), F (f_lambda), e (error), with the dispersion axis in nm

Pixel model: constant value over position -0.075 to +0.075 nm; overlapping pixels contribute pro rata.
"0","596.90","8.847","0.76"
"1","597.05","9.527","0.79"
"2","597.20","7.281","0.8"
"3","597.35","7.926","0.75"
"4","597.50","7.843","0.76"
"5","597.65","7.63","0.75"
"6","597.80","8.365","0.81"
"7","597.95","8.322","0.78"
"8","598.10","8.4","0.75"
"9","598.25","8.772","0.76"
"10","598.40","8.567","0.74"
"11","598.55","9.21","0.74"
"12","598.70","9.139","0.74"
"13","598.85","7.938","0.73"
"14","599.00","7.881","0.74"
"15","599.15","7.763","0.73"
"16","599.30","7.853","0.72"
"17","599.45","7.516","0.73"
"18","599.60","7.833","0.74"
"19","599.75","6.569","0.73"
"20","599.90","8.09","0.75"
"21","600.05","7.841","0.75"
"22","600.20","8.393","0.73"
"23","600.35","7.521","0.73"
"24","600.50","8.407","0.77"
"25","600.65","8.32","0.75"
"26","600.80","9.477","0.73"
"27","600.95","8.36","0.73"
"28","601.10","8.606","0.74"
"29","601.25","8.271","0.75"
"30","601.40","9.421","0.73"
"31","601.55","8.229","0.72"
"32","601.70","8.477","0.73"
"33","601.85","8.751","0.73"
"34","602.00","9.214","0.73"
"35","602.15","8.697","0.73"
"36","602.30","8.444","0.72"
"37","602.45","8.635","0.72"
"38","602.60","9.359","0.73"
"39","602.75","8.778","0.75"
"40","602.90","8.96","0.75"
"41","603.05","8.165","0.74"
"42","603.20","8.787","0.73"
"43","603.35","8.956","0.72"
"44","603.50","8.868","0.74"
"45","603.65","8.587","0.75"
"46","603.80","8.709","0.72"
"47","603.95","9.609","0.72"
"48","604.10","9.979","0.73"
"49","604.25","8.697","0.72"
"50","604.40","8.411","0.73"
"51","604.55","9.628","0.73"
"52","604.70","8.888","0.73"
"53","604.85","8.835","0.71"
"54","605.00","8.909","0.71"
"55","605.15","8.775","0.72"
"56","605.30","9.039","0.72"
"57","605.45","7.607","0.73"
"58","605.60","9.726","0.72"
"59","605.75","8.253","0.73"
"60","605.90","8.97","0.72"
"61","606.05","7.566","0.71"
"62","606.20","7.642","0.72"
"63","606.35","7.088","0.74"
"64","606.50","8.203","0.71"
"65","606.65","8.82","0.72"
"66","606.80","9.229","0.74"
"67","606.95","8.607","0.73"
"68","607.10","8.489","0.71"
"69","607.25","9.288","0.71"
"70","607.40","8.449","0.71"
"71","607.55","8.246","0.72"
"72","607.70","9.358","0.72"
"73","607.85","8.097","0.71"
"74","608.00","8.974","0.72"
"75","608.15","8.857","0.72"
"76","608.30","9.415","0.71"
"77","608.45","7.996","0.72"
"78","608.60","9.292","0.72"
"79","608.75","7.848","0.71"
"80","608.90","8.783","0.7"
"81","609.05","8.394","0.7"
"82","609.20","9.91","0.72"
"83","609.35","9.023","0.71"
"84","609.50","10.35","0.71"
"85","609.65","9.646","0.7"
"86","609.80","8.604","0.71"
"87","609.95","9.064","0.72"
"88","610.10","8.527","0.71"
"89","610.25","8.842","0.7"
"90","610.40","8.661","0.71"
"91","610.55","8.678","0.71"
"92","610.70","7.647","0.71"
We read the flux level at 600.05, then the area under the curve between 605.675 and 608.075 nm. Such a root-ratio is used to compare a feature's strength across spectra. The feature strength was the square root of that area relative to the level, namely 1.61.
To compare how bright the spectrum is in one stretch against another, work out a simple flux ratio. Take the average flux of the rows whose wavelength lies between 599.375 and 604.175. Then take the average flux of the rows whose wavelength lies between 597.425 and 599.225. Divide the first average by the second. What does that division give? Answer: 1.03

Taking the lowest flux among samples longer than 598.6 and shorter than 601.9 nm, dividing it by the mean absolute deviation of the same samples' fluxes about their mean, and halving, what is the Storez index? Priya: 6.8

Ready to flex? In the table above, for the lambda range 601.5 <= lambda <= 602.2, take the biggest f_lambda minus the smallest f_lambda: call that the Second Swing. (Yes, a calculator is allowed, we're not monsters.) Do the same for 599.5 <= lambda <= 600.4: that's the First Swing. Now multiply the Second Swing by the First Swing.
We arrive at 1.80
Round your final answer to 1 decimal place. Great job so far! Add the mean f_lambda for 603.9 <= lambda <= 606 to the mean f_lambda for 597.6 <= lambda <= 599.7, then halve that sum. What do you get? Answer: 8.6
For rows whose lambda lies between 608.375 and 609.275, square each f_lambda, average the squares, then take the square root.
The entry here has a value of 8.73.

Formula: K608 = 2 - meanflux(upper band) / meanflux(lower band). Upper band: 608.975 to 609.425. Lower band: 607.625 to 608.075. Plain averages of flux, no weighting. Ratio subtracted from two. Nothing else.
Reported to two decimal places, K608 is 0.97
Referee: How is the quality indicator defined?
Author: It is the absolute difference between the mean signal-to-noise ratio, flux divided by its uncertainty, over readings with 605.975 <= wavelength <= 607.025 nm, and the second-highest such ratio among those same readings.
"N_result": 1.0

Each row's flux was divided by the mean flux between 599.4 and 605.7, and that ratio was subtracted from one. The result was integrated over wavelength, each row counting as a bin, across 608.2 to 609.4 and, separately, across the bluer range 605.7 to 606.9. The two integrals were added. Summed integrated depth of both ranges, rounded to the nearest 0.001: 0.028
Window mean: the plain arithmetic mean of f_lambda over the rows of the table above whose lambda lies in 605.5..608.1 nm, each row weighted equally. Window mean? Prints 8.5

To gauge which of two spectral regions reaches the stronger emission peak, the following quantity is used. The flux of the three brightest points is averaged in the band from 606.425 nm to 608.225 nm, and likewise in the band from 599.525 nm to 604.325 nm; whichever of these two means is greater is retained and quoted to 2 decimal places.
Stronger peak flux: 9.69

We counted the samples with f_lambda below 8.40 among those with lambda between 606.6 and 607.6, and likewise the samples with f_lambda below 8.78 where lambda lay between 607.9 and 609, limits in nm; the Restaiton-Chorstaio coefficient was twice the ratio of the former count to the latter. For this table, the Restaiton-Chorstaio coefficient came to 1.0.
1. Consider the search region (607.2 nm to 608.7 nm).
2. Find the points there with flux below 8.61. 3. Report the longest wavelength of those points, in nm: 608.45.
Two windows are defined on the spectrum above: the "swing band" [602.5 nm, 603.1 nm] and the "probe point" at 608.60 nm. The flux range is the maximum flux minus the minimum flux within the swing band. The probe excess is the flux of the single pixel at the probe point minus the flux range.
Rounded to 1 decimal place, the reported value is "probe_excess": 8.1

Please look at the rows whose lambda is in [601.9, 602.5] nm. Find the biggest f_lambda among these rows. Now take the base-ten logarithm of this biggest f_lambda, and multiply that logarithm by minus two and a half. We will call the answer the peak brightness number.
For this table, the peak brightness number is -2.41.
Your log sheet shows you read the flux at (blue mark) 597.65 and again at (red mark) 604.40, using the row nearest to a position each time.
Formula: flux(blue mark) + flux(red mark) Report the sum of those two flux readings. 16.0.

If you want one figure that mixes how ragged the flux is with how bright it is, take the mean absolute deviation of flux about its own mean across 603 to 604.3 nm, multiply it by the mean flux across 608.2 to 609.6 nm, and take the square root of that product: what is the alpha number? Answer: 1.9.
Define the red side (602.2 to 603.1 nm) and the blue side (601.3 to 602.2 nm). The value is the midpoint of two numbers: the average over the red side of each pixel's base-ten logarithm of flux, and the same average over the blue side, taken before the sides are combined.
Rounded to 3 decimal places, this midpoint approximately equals 0.942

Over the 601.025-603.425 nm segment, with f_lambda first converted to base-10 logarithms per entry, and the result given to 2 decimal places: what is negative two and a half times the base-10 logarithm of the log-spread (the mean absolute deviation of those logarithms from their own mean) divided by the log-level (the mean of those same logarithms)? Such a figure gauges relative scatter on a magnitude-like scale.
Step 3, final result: 4.52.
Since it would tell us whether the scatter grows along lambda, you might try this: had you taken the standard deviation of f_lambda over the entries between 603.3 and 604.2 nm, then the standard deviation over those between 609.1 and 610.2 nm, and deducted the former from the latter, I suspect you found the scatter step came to 0.13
